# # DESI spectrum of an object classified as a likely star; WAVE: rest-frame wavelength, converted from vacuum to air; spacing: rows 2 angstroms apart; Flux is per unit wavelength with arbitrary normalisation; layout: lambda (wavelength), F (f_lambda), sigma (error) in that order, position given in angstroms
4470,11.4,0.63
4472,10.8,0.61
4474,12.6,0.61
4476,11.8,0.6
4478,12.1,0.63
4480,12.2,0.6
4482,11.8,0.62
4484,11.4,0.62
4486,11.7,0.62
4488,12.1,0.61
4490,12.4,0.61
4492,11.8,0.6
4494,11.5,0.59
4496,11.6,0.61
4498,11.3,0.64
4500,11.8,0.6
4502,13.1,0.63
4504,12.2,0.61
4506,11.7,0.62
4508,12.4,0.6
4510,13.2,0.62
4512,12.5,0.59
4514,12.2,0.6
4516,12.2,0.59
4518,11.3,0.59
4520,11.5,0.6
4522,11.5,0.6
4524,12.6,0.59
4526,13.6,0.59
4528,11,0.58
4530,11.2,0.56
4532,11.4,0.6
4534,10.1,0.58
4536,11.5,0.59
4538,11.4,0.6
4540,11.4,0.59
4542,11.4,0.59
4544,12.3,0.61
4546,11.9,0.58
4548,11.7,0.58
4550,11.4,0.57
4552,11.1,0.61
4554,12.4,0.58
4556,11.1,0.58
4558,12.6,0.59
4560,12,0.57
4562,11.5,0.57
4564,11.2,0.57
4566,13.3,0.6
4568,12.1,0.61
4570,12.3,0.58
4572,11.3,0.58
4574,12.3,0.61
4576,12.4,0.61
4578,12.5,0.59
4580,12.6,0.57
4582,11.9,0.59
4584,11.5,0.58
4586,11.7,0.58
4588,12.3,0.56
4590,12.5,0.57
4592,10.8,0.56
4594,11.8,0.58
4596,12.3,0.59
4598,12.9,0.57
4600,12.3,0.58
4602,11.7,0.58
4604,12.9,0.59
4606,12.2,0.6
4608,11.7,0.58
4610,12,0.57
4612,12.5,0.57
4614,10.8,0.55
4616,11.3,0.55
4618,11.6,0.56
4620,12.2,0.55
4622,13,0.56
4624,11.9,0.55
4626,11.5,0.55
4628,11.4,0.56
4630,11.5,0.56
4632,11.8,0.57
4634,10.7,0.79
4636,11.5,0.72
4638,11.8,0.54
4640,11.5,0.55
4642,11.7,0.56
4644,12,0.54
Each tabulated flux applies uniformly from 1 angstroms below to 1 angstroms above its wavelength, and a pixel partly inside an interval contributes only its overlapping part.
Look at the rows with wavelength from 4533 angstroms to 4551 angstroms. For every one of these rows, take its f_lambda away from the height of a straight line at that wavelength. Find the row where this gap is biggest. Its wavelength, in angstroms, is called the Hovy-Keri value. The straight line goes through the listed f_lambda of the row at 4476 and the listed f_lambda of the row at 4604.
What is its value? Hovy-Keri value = 4534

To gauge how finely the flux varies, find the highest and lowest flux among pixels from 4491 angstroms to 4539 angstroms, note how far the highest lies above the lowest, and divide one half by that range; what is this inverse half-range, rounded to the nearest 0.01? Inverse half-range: 0.14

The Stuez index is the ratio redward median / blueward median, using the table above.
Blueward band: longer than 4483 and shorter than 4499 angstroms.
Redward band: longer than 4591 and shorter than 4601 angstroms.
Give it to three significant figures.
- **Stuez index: 1.06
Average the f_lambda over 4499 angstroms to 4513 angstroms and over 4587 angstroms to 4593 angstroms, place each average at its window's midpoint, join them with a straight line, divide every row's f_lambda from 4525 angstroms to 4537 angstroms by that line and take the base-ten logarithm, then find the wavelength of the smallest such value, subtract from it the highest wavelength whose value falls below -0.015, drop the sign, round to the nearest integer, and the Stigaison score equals 2 angstroms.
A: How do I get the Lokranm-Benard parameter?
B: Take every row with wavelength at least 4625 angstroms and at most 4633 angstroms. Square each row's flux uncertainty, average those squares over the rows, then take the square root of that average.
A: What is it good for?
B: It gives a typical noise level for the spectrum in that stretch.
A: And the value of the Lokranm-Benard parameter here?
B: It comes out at 0.560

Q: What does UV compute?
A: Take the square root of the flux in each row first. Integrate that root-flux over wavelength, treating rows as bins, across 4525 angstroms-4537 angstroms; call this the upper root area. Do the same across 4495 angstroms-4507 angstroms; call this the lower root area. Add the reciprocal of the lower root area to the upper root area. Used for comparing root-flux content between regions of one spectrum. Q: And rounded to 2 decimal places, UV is 40.62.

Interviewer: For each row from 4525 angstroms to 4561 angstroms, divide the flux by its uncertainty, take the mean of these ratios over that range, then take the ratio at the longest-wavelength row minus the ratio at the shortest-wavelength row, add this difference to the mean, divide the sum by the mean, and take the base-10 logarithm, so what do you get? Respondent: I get -0.05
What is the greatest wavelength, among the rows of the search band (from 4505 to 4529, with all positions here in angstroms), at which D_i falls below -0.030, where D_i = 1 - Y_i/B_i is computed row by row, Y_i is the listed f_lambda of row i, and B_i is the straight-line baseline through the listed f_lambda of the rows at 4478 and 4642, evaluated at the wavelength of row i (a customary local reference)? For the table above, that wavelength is 4526 angstroms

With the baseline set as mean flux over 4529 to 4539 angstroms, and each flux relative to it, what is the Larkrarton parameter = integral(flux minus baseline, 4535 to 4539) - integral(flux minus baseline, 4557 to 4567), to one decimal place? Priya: -8.7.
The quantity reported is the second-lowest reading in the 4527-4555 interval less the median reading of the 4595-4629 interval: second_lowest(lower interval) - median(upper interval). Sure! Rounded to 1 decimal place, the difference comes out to -1.0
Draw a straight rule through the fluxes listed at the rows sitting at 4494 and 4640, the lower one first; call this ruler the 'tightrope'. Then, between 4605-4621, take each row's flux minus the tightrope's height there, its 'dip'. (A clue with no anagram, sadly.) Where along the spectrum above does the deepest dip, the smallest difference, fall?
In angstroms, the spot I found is 4614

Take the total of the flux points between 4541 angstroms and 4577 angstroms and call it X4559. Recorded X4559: 214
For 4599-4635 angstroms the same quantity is 213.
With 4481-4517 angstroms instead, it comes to 217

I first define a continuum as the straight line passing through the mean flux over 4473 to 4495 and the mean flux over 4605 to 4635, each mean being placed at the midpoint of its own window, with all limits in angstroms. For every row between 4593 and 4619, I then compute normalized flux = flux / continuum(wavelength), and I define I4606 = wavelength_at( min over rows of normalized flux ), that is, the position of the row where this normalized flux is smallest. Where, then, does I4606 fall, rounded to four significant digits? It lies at 4614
